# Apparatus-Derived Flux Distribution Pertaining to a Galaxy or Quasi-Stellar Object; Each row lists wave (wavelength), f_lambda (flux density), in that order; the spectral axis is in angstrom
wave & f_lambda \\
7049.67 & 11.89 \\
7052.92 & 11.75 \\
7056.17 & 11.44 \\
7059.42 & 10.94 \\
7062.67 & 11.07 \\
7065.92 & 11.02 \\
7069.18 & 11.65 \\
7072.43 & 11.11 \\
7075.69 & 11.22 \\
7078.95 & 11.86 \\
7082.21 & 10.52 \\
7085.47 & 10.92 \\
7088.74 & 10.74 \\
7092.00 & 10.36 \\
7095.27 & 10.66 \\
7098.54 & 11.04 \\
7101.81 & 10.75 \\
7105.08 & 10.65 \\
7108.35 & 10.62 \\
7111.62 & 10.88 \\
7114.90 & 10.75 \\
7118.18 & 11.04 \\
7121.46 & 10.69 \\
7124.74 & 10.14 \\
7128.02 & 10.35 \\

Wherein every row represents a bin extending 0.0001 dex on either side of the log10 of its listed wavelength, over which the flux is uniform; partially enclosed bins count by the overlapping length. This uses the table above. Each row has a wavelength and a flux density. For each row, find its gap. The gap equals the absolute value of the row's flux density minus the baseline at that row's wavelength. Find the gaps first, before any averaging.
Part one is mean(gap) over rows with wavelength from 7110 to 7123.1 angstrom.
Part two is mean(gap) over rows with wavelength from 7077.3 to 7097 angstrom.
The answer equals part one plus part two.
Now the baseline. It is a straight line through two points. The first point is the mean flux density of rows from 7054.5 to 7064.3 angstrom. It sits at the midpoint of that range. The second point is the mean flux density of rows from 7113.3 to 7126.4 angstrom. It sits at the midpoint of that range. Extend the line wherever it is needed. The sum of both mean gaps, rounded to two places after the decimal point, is 0.53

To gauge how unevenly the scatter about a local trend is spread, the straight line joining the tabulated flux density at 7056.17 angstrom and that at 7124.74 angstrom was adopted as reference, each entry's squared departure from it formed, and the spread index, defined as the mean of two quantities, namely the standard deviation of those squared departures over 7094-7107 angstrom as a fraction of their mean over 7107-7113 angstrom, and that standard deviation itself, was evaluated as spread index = 0.3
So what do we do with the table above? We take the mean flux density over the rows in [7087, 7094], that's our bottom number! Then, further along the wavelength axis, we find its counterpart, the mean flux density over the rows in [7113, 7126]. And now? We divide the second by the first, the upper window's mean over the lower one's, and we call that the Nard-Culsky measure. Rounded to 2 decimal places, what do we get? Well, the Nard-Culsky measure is 1.01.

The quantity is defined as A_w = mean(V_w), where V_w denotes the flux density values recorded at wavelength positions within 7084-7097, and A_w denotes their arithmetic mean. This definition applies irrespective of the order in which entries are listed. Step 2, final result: 10.7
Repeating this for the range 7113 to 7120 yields 10.9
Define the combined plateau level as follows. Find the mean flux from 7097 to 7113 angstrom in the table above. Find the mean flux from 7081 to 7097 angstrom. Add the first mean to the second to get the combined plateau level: 21.4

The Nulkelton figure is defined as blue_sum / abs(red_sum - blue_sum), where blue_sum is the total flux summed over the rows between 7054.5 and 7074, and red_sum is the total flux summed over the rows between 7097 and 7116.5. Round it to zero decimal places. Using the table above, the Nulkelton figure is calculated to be 26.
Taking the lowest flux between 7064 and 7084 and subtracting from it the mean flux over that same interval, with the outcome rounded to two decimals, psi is -0.71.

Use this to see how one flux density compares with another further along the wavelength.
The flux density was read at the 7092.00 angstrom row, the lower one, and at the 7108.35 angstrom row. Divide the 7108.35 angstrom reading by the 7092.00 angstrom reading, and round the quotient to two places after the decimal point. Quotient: 1.03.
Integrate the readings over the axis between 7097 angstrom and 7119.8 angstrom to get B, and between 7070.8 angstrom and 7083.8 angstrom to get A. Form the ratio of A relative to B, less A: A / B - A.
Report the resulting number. -145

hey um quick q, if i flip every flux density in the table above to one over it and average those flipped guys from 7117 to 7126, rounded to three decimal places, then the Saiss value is 0.094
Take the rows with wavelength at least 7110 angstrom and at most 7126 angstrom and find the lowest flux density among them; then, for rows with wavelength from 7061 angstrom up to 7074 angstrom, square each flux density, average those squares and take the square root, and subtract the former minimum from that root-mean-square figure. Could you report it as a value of 1.1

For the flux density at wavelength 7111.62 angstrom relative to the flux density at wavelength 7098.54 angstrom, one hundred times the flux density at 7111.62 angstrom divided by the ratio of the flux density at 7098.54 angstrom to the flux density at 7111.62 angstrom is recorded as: 1072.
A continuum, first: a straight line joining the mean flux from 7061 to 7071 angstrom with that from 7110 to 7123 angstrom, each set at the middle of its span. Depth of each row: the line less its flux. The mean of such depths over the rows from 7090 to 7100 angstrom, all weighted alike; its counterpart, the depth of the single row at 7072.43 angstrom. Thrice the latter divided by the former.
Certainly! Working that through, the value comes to 0.8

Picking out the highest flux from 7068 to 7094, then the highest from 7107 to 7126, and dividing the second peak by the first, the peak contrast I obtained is 0.93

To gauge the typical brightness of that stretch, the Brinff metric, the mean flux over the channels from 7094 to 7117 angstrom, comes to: 10.8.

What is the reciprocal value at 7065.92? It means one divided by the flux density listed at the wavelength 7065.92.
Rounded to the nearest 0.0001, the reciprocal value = 0.0907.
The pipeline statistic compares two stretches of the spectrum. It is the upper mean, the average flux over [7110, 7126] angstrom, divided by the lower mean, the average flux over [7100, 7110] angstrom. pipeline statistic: 1.00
